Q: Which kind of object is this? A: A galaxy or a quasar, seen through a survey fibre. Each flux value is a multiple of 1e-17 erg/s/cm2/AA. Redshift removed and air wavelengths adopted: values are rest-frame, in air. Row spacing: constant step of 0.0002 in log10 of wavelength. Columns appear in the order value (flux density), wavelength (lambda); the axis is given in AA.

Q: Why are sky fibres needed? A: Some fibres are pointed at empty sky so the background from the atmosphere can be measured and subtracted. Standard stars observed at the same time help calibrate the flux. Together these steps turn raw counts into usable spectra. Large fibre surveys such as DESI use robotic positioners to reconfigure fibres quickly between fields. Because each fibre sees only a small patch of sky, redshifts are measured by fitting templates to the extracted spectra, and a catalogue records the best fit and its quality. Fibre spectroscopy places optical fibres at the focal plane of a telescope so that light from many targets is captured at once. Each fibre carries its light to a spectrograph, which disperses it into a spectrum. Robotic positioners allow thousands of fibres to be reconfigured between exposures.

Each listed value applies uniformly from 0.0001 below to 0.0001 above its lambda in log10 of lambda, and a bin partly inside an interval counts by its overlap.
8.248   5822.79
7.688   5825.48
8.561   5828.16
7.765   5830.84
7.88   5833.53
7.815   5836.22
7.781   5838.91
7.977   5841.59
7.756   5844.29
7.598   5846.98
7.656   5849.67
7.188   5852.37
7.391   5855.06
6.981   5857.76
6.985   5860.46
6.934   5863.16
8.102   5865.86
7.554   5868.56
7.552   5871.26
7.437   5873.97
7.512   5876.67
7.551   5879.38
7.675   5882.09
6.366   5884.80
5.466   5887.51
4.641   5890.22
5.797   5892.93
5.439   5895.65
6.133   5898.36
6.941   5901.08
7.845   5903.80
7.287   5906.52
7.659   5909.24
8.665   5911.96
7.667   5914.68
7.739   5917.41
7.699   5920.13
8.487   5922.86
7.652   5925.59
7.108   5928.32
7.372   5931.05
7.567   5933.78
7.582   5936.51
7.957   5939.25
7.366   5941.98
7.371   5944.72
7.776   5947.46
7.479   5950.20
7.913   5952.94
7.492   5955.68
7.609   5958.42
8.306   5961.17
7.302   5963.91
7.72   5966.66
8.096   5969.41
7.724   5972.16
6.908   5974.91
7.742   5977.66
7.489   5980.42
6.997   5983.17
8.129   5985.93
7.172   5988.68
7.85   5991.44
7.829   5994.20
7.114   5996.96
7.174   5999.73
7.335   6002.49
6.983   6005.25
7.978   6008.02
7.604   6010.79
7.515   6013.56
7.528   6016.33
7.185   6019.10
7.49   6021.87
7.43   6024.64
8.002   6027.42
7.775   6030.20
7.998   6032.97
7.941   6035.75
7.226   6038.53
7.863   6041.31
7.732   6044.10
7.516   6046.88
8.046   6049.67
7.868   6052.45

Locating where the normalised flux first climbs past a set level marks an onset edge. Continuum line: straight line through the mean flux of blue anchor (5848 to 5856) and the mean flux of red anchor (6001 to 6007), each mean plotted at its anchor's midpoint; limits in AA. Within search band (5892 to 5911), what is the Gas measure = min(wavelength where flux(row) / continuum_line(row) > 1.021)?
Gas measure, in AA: 5903.80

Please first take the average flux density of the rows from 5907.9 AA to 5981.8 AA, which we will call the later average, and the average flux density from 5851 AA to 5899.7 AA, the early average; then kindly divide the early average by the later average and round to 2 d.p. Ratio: 0.89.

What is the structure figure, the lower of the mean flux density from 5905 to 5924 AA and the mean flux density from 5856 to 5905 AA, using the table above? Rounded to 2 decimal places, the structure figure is 6.83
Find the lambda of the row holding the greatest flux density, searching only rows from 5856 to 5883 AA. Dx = 5865.86 AA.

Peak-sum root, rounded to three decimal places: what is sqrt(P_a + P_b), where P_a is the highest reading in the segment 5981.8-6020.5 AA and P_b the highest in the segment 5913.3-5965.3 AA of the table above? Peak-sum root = 4.076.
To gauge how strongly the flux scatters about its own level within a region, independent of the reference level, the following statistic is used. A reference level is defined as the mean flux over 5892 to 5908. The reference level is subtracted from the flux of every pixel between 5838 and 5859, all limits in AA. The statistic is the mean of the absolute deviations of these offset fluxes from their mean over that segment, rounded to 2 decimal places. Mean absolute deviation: 0.27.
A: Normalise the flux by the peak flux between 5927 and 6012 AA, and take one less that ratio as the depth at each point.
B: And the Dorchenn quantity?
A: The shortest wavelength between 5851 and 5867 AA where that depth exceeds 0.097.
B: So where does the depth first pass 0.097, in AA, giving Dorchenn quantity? 5852.37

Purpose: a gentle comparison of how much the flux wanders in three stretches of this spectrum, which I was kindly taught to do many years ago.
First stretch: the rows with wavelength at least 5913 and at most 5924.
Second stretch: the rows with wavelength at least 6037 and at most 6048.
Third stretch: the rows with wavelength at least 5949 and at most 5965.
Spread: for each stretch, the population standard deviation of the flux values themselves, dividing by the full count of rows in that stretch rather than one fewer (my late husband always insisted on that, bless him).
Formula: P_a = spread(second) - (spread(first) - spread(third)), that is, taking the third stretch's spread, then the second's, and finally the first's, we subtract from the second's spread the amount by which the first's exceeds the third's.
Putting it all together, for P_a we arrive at 0.23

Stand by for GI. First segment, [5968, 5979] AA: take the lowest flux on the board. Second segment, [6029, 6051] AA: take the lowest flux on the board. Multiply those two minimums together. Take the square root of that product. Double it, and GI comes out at 14.1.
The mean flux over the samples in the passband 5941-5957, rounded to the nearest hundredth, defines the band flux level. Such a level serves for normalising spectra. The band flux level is 7.57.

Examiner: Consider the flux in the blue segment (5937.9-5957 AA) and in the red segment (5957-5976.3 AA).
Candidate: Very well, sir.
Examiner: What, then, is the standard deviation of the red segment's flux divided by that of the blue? 1.84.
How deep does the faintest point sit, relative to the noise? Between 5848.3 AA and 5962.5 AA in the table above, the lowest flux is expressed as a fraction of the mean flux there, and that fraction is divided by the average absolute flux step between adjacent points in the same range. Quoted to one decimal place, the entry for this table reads 1.4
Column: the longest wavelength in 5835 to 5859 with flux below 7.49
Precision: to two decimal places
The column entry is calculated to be 5857.76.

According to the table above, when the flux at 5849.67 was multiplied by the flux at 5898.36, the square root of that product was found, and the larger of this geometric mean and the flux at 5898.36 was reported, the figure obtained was 6.85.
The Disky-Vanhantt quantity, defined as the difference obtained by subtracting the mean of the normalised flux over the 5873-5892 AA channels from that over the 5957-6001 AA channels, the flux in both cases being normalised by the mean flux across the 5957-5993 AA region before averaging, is 0.12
